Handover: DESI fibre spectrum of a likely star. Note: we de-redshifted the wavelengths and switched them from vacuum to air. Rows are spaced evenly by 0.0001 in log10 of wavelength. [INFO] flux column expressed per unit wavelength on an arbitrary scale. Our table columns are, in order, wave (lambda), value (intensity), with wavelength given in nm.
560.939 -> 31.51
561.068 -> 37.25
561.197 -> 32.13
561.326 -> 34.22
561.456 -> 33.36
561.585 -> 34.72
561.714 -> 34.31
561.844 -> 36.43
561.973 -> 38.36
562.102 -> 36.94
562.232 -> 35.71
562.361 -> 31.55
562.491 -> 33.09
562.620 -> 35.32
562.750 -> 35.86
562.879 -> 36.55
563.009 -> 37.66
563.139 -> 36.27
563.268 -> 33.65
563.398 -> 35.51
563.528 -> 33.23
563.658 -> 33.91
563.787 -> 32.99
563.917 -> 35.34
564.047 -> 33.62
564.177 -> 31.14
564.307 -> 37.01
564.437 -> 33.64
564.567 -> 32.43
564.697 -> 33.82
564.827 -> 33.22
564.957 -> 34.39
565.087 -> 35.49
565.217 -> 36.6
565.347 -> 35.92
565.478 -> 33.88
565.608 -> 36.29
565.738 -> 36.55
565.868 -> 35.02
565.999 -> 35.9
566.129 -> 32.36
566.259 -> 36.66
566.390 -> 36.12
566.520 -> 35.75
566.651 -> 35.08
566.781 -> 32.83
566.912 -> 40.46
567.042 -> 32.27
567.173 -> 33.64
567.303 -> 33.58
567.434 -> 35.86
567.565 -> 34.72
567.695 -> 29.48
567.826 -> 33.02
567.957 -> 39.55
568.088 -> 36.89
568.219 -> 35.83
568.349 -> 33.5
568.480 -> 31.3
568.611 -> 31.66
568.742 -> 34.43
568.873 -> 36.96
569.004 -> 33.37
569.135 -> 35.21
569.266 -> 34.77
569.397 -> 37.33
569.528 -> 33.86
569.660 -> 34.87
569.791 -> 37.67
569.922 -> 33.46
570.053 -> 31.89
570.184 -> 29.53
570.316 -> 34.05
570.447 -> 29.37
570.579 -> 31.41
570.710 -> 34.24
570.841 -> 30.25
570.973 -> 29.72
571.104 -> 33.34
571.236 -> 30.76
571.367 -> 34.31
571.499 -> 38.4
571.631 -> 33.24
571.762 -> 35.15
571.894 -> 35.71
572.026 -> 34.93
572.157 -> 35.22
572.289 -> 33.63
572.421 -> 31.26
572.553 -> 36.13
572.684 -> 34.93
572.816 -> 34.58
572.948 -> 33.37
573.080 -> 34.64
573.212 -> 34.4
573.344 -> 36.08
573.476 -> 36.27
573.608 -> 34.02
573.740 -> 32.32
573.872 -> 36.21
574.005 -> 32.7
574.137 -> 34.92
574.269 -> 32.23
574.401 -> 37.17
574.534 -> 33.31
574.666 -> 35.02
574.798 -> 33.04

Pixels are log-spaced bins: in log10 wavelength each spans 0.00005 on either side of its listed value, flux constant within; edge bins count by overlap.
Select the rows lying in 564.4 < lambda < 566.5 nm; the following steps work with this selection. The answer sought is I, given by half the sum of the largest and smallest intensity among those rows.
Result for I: 34.5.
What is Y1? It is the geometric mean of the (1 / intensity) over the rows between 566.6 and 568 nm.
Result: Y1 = 0.0290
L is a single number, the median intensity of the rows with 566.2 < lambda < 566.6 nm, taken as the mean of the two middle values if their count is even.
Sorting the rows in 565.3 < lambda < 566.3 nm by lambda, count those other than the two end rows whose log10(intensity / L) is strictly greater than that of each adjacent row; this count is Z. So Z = 2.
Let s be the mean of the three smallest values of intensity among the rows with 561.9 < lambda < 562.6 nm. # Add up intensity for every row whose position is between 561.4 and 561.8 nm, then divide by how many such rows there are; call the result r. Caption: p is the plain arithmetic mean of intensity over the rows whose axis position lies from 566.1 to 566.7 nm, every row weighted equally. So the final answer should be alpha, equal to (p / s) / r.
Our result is 0.0308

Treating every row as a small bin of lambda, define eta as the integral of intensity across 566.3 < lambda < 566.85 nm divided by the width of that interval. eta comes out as 35.0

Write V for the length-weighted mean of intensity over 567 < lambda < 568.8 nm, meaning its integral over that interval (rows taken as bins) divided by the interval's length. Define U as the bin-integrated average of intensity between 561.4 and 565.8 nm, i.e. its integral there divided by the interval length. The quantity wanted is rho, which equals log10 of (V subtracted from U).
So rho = -0.1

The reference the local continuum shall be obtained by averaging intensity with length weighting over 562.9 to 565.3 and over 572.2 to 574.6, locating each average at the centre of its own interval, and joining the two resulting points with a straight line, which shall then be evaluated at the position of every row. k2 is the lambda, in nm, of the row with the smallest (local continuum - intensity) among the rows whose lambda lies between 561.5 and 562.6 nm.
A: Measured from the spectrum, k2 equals 561.973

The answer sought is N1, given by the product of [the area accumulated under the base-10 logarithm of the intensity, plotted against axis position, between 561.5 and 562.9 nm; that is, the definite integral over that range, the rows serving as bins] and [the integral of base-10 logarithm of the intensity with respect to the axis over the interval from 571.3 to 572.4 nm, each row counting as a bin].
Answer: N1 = 3.7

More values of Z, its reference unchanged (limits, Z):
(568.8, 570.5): 4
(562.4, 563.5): 1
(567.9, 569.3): 2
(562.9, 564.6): 4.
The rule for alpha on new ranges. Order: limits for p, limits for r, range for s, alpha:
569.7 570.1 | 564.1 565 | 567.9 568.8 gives 0.0317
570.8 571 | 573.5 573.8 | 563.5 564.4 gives 0.0279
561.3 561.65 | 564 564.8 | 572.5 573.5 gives 0.0297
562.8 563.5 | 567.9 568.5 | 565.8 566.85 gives 0.0304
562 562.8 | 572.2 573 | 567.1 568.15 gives 0.0319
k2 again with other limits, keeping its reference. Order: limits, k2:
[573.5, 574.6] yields 574.401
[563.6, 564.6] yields 564.307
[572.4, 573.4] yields 572.553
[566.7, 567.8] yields 566.912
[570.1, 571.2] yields 570.710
